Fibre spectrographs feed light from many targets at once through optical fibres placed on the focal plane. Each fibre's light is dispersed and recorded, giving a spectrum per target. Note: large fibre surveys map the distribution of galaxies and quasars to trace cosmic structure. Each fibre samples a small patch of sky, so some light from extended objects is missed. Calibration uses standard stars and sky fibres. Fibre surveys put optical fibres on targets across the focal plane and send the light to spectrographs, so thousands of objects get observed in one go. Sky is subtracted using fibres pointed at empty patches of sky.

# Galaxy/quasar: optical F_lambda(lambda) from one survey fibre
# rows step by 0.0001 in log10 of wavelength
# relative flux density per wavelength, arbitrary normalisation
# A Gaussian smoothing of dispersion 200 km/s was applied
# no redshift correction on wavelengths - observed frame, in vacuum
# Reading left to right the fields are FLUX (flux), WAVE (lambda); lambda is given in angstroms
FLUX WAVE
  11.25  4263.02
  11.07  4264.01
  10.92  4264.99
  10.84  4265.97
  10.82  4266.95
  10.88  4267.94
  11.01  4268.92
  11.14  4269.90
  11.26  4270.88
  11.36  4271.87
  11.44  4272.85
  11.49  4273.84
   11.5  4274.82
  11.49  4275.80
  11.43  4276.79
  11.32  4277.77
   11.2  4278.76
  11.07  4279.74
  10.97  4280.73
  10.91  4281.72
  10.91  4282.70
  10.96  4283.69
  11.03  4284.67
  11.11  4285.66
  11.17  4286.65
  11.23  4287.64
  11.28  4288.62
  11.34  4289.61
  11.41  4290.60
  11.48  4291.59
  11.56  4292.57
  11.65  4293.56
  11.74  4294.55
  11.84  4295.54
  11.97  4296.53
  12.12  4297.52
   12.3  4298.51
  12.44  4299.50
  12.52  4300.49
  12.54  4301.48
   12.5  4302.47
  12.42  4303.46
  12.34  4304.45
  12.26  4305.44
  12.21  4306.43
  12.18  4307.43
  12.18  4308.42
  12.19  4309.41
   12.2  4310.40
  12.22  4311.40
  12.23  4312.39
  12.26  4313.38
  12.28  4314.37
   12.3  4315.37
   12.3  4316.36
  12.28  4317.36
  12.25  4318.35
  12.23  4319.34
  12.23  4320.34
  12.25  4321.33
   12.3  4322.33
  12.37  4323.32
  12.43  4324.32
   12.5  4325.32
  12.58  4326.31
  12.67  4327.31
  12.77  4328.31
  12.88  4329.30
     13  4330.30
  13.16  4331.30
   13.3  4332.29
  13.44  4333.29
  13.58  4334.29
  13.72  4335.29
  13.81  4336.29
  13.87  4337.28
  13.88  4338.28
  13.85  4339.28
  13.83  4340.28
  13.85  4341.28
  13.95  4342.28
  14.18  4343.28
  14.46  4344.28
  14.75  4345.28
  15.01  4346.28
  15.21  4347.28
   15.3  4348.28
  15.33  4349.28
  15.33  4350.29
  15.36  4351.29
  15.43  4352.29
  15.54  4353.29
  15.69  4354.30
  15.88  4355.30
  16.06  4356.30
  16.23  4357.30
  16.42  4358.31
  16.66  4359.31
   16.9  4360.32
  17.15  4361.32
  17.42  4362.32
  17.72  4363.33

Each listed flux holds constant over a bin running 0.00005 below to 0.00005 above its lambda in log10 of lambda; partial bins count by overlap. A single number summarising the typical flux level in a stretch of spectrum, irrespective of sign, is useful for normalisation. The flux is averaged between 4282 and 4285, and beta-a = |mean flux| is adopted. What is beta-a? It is 11.0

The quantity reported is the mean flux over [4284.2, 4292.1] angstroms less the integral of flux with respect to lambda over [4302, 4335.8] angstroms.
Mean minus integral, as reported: -412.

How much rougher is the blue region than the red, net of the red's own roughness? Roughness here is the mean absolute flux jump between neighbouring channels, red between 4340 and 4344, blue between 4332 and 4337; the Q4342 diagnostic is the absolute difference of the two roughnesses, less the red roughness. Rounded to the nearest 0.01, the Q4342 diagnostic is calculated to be -0.11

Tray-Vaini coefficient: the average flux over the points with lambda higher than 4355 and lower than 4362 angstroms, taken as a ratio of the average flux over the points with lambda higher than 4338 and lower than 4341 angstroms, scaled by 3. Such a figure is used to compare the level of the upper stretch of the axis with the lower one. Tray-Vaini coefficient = 3.6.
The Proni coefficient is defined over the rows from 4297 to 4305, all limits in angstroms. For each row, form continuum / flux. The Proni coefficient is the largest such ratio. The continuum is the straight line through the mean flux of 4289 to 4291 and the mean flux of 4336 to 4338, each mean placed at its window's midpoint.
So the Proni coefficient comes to 0.98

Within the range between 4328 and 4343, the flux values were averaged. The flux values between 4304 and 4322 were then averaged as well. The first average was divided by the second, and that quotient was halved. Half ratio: 0.55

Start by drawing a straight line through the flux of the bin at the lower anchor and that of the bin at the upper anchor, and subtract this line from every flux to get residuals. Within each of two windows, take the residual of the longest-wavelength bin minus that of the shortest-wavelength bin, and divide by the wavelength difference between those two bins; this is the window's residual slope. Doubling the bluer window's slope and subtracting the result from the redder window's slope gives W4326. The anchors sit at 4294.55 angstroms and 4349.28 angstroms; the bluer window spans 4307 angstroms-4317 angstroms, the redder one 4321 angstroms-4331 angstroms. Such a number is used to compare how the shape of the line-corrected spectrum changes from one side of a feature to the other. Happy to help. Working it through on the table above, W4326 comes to 0.122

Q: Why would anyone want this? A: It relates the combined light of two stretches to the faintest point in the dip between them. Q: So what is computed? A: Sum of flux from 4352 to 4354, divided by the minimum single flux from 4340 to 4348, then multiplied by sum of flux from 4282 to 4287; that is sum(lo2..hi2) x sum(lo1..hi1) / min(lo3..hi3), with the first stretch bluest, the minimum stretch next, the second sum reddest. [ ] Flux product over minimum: 124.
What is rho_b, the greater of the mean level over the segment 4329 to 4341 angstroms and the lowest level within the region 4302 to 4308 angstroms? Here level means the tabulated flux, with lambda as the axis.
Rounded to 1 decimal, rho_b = 13.5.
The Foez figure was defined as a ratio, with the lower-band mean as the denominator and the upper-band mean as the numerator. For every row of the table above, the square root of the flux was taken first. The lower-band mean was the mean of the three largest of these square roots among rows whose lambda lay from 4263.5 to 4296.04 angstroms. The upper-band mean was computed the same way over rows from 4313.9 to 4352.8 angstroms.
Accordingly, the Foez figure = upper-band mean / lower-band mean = 1.14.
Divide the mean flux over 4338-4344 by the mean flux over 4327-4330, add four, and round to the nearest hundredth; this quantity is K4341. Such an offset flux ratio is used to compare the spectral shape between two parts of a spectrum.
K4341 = 5.09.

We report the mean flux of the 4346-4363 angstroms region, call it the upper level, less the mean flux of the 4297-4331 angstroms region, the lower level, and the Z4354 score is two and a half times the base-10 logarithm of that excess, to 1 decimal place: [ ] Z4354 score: 1.4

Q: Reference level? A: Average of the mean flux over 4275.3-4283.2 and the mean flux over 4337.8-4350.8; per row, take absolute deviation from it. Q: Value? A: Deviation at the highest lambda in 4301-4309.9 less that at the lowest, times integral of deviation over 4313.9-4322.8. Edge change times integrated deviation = 1.8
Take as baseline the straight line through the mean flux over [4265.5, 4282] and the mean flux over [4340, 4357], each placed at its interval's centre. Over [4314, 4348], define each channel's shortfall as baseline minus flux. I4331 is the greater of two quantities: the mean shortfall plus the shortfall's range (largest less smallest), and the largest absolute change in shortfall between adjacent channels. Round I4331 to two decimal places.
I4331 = 2.52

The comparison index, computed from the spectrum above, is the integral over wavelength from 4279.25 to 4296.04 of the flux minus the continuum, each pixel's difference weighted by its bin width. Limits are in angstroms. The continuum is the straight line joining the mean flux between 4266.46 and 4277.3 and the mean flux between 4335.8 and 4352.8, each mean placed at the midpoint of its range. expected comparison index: -12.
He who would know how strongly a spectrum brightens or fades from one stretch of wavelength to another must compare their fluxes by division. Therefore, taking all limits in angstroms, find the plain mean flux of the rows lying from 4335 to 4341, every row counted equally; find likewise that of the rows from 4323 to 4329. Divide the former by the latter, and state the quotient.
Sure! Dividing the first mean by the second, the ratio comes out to 1.10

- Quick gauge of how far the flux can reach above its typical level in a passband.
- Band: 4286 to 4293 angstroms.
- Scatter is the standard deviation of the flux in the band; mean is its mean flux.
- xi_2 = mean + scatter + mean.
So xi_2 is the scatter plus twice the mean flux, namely 22.8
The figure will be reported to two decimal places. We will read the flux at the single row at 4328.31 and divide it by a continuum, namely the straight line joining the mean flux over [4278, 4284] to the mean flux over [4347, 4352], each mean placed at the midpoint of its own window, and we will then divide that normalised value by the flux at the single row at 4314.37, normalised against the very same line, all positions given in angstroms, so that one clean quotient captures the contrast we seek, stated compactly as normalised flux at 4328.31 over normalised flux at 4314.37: 0.97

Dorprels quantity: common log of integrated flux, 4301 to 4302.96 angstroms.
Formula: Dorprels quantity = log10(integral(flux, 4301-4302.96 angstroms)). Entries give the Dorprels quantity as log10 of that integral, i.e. 1.39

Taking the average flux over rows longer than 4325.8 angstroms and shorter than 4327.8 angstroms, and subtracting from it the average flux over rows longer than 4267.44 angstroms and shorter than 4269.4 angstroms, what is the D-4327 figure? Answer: 1.7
